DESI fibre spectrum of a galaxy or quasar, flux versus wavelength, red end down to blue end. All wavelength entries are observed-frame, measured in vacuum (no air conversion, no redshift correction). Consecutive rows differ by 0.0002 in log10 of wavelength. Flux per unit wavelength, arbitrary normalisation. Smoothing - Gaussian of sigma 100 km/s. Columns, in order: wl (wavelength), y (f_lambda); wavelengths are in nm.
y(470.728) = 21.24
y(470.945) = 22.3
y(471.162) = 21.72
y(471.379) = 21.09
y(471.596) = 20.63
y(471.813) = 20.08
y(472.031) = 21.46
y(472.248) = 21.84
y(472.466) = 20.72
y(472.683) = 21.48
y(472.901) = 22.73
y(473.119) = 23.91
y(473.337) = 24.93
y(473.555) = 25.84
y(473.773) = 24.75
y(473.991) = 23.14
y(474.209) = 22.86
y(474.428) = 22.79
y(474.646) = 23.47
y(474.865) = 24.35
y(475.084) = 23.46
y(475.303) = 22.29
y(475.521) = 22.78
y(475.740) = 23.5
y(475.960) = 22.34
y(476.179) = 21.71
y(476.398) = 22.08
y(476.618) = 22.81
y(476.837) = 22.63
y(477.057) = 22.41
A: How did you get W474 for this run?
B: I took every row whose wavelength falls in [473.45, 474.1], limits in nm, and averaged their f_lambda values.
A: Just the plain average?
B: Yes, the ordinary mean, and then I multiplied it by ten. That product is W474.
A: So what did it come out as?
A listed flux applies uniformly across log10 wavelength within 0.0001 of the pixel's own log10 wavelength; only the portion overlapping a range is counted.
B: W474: 246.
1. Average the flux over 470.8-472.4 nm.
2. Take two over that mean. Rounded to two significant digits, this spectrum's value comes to 0.094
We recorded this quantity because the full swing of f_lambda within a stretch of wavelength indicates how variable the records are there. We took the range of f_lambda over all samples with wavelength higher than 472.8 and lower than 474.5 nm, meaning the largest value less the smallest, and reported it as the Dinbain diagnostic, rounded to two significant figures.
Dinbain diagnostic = 3.1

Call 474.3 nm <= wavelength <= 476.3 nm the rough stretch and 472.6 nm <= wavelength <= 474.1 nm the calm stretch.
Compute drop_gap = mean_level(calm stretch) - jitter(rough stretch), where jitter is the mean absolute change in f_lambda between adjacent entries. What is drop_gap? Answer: 23.0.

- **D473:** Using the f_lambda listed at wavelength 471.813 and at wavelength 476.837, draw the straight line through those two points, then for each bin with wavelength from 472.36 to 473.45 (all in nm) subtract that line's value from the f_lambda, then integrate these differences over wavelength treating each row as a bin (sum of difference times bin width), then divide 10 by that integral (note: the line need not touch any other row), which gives 4.3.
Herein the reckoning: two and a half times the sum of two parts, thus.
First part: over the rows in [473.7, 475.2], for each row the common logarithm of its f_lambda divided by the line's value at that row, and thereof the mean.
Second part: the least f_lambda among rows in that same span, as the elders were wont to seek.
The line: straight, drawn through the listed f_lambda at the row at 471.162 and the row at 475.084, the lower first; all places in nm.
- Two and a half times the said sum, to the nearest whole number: 57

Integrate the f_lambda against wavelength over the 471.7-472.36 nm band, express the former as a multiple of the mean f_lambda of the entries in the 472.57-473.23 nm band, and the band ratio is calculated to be 0.61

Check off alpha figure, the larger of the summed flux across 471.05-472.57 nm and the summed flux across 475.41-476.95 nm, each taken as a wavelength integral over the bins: 35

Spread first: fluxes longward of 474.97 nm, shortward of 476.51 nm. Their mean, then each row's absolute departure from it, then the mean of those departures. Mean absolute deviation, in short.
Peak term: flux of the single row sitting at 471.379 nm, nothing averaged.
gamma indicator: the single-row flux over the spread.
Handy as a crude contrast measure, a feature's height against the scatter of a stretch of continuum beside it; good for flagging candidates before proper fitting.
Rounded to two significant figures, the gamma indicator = 38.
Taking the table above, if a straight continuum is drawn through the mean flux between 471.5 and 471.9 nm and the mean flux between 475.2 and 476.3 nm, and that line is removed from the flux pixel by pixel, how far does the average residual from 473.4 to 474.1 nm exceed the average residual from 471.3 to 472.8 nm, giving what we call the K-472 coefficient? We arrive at 2.6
